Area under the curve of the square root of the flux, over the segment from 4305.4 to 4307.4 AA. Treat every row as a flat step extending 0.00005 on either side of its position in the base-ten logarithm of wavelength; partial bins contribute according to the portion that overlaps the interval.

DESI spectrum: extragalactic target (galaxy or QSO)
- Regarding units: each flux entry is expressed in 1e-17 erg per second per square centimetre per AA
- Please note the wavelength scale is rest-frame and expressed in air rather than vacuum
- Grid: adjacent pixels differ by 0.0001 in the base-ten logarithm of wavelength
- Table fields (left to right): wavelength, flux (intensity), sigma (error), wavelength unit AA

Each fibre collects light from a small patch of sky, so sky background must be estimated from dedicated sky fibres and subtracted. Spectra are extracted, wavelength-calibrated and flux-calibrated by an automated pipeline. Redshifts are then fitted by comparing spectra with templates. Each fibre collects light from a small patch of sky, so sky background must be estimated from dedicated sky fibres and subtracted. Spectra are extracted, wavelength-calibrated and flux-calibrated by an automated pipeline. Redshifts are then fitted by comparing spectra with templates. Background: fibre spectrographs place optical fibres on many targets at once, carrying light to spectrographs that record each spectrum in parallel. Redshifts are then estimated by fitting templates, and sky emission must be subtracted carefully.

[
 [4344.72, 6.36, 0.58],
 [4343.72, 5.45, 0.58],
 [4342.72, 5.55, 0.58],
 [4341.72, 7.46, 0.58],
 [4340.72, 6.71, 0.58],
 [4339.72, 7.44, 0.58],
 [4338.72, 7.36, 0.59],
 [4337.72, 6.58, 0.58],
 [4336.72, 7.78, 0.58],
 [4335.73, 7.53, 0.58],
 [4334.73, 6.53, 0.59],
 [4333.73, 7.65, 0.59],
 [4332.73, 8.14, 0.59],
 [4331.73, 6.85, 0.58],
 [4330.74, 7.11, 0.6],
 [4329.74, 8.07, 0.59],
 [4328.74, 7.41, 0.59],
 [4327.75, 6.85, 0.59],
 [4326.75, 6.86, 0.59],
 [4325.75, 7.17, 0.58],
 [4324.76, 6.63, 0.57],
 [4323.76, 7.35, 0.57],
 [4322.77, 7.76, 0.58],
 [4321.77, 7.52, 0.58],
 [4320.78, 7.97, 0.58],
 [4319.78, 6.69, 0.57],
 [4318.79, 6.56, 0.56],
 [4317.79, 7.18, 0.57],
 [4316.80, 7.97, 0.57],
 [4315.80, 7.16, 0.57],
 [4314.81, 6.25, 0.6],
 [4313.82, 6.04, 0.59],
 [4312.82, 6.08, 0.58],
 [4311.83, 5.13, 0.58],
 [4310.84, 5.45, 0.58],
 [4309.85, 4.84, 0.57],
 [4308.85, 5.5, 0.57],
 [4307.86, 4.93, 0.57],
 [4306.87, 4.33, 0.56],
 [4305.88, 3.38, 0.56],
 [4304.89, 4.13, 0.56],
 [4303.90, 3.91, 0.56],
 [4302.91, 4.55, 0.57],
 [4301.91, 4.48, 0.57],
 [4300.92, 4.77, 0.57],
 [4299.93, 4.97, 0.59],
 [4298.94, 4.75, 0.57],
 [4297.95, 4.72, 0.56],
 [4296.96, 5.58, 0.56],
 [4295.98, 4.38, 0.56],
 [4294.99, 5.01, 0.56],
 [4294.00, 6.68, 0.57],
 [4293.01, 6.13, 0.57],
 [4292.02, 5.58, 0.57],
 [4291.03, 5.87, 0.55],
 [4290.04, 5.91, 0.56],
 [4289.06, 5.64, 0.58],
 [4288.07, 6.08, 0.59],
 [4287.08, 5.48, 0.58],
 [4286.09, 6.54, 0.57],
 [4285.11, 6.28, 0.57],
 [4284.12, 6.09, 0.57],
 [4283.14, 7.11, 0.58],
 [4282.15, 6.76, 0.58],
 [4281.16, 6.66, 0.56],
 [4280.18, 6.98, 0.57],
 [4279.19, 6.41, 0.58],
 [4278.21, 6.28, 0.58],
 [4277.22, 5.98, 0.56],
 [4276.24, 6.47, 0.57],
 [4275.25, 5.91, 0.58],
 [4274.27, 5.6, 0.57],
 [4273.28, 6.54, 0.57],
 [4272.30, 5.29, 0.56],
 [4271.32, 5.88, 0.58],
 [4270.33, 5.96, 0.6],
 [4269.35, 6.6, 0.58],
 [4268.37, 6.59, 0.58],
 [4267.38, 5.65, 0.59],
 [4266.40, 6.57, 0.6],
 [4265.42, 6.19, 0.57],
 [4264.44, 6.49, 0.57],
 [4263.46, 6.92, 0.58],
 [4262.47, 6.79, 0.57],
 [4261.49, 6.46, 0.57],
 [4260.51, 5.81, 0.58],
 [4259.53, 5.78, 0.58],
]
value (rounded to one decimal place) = 3.9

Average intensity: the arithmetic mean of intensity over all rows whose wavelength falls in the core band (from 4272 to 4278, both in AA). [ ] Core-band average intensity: 6.0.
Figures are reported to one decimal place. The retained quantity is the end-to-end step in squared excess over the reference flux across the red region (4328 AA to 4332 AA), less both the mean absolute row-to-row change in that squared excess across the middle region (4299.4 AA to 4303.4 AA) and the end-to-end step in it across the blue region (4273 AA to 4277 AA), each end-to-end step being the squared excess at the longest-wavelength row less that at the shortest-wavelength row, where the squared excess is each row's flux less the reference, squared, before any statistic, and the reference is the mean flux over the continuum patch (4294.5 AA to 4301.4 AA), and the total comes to -2.4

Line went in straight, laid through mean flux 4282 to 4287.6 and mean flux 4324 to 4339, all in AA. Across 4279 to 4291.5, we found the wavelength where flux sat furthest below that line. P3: 4287.08 AA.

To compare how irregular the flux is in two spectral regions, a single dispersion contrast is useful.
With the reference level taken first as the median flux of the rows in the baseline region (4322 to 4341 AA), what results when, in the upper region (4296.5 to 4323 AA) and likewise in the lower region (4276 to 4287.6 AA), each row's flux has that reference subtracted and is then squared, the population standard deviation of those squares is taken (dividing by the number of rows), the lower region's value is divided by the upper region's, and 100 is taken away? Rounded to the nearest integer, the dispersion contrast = -100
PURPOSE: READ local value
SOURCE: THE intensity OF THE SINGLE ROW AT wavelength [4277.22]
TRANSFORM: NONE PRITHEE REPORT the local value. 5.98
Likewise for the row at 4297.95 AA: 4.72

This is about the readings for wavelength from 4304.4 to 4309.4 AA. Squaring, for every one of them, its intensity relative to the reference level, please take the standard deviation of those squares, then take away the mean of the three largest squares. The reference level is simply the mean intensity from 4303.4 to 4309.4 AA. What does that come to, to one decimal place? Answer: -0.3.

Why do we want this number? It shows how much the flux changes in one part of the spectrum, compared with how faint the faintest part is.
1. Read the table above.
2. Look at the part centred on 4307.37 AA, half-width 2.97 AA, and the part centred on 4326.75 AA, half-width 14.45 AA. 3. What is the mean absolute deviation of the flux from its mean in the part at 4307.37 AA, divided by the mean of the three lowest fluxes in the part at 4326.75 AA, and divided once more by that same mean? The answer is 0.015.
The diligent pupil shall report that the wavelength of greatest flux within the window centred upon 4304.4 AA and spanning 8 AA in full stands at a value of 4307.86 AA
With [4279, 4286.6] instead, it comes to 4283.14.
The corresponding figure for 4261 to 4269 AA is 4263.46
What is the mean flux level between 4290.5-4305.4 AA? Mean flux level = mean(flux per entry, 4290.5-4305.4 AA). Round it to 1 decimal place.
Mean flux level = 5.0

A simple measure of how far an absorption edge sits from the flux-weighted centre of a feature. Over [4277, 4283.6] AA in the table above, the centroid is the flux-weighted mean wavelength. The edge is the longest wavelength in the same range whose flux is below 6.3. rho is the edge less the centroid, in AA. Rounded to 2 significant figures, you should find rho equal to -2.1 AA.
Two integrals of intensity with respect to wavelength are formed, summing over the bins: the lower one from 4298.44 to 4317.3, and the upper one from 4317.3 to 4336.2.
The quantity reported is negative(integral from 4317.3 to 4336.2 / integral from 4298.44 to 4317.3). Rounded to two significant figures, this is -1.4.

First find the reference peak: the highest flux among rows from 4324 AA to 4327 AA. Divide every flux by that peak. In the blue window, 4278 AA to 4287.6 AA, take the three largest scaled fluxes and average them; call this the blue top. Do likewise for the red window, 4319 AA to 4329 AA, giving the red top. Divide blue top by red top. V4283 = 0.90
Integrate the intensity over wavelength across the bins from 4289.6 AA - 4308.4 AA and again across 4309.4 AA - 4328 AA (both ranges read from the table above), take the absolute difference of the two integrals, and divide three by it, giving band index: 0.09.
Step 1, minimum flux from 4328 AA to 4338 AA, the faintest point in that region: 6.53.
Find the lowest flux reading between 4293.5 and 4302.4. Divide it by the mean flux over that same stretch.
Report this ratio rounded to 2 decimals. 0.87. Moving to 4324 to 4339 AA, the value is 0.90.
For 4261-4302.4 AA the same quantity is 0.73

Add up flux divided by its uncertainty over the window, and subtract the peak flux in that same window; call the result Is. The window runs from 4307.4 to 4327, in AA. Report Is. 219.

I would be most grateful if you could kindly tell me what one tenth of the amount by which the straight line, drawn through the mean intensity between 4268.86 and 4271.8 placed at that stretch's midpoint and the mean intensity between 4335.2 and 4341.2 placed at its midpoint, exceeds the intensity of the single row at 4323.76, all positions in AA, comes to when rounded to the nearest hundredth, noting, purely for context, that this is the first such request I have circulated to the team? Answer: -0.03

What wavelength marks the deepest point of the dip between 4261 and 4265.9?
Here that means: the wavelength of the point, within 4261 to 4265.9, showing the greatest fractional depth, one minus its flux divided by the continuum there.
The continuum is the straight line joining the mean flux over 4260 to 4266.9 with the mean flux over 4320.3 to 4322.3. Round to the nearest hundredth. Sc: 4265.42 AA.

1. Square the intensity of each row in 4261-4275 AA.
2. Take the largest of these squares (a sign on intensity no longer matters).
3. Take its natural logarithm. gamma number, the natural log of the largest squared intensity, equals 3.87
